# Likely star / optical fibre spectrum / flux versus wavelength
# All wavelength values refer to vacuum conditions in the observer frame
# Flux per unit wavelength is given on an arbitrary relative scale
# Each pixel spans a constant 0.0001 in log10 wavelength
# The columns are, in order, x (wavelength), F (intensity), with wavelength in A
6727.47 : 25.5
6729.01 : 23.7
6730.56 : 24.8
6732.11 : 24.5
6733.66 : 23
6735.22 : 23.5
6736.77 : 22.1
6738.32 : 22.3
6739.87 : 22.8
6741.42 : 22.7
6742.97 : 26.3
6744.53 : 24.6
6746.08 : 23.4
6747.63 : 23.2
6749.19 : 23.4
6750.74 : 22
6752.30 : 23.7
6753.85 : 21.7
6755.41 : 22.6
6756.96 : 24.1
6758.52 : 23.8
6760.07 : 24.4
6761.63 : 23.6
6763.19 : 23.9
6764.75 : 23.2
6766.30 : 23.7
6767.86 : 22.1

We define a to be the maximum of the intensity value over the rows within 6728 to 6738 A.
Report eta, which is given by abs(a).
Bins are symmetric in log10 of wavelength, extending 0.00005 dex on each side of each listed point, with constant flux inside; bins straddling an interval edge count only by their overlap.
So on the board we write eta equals 24.8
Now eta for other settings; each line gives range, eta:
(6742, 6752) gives 26.3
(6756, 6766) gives 24.4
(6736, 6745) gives 26.3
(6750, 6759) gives 24.1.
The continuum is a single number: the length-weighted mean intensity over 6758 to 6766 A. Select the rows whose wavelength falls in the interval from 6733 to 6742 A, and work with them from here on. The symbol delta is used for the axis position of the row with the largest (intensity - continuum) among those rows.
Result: 6735.22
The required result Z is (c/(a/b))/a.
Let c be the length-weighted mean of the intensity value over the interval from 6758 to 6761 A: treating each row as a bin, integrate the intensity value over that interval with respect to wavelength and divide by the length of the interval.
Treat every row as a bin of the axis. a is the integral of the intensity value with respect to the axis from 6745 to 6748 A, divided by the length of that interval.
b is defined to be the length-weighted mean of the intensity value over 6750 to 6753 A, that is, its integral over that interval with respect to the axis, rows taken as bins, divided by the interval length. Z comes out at 1.00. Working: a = 23.5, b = 22.8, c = 24.1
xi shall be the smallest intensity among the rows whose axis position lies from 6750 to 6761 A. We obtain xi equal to 21.7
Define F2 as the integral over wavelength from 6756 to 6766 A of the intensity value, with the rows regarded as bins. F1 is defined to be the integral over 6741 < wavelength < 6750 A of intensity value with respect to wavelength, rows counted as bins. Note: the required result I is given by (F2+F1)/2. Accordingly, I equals 227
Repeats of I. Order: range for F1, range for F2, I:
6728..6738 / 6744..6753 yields 223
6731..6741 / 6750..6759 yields 219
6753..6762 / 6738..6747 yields 212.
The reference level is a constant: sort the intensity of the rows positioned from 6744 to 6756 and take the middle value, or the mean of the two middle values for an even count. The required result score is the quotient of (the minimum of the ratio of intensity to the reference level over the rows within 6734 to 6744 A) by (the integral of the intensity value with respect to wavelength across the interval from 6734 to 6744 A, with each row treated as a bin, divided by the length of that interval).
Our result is 0.0407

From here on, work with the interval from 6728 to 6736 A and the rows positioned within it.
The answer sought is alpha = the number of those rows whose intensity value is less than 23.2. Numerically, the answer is 1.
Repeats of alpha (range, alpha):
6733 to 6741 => 4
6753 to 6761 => 2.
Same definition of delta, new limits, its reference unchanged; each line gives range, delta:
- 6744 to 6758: 6744.53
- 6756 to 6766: 6760.07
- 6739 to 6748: 6742.97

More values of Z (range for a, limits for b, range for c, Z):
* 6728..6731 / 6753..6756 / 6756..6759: 0.89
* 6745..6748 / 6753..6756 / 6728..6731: 0.98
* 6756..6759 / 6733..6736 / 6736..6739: 0.90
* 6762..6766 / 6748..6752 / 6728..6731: 1.00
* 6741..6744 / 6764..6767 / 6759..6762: 0.93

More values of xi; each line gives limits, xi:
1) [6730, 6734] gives 23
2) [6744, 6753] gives 22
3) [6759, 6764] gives 23.6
